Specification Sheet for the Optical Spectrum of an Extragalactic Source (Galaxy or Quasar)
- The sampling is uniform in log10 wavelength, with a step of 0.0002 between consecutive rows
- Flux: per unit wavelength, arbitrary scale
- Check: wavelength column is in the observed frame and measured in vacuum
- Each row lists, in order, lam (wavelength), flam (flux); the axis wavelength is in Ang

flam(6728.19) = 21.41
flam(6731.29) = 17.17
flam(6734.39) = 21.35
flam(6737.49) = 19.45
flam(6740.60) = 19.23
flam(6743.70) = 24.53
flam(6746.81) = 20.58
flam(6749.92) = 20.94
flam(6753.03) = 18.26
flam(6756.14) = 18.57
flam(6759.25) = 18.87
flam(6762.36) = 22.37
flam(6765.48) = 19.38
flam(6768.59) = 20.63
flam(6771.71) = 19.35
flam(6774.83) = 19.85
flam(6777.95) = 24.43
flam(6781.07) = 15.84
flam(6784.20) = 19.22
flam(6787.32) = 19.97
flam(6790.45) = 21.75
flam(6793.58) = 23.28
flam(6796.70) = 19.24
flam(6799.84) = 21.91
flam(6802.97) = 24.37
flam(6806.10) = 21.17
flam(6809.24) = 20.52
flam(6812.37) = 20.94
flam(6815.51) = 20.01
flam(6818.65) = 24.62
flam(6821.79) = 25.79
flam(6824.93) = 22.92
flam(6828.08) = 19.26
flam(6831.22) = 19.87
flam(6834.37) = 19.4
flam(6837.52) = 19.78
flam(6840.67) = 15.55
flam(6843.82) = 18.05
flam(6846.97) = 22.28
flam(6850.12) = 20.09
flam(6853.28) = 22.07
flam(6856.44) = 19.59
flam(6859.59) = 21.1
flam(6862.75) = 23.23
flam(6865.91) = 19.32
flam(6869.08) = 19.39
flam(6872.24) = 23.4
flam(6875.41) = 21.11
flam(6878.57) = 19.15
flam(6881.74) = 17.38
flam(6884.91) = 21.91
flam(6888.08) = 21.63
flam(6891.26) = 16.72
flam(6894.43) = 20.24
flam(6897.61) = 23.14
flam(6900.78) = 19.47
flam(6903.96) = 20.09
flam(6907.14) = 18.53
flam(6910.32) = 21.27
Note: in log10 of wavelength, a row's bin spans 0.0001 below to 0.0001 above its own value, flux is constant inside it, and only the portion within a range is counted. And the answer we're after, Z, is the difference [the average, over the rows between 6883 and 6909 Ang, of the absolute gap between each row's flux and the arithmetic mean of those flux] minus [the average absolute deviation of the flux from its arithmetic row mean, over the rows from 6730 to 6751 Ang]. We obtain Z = -0.07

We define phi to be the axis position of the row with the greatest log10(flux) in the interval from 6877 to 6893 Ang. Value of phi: 6884.91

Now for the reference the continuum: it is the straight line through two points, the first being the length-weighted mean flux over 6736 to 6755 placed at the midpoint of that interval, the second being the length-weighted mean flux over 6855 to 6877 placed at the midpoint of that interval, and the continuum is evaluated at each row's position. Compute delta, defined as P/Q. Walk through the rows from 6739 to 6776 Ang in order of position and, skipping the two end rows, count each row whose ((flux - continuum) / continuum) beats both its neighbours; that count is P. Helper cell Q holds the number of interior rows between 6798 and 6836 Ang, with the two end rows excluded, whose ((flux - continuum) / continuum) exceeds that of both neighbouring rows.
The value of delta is 1.0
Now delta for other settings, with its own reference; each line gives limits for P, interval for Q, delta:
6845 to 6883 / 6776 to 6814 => 1.5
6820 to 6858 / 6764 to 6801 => 1.3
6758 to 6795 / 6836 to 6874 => 1.0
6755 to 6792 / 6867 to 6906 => 1.0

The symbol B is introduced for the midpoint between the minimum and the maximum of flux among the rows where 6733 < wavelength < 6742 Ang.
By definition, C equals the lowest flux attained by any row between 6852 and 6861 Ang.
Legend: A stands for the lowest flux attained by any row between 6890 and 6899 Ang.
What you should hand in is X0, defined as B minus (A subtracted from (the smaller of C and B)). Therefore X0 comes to 17.4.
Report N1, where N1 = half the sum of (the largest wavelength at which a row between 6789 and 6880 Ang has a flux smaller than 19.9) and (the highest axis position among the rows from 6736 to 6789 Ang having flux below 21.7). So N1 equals 6832.9 Ang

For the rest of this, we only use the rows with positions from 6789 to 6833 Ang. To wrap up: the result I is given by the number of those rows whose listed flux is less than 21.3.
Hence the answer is 7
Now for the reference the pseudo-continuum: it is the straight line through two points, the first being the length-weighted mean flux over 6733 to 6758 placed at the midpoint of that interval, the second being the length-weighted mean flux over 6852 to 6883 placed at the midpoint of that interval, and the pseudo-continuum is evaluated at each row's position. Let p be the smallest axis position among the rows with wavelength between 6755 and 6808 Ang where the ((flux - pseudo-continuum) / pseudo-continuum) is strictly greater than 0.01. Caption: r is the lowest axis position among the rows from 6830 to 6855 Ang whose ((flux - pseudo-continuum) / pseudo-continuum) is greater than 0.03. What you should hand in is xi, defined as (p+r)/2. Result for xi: 6804.7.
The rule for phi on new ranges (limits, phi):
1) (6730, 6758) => 6743.70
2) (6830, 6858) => 6846.97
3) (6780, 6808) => 6802.97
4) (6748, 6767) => 6762.36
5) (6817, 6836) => 6821.79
